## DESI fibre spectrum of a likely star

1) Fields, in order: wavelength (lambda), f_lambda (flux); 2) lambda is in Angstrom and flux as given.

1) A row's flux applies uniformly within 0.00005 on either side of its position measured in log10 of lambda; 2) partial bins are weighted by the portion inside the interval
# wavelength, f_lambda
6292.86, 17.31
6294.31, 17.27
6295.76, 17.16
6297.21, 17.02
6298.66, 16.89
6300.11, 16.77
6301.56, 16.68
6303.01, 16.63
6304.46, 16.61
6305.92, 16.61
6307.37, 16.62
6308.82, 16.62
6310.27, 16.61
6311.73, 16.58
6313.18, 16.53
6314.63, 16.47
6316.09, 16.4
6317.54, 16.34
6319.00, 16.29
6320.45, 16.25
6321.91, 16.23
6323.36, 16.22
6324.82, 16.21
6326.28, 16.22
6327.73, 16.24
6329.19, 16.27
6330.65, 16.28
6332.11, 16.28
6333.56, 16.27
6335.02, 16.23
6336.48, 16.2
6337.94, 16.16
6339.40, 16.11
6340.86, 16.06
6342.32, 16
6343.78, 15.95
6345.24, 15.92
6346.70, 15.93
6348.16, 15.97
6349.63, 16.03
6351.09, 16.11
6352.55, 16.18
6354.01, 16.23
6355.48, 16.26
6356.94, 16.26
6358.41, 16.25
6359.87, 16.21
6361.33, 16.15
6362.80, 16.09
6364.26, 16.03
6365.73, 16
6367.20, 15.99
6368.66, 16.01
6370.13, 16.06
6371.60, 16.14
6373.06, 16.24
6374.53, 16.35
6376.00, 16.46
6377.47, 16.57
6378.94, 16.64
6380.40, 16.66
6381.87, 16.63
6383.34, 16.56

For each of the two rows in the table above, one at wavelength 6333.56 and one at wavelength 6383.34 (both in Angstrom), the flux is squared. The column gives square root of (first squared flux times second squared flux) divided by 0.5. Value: 539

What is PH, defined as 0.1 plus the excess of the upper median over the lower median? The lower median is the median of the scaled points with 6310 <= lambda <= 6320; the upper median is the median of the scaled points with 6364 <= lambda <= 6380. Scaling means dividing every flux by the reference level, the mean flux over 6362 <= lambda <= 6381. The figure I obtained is 0.080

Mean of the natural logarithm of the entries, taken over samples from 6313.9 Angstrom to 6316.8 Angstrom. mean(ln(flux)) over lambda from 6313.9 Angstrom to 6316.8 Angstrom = 2.80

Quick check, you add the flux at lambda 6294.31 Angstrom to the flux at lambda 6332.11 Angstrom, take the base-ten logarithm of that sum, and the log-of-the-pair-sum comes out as 1.53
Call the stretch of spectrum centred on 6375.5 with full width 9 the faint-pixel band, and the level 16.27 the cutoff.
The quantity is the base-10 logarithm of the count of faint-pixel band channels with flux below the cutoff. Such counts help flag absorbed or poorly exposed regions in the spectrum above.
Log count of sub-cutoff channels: 0.30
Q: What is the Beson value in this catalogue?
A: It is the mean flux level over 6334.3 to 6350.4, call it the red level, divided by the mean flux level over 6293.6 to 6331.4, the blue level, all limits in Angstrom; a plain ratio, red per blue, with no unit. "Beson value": 0.97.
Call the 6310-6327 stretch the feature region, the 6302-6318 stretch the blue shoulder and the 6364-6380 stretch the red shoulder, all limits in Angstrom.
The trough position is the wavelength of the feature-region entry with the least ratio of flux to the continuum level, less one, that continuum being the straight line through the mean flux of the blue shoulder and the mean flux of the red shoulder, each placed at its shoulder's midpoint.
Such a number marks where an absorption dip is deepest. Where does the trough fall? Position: 6324.82 Angstrom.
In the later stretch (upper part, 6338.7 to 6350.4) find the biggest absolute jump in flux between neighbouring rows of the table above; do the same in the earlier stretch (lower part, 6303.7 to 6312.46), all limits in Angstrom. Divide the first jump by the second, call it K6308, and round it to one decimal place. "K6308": 2.0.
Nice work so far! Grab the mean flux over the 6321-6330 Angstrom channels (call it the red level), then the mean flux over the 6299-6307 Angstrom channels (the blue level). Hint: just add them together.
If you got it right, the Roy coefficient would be 32.89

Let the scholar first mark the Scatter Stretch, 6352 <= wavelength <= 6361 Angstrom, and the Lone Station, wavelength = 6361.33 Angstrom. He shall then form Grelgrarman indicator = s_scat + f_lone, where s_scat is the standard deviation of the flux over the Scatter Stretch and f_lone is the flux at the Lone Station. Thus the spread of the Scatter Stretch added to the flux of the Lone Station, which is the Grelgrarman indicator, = 16.2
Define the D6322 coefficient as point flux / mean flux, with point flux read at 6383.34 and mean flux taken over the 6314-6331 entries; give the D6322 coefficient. 1.02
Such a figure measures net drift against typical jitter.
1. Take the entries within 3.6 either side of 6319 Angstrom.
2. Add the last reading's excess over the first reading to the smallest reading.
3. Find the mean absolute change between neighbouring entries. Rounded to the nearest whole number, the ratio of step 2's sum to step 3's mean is 378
